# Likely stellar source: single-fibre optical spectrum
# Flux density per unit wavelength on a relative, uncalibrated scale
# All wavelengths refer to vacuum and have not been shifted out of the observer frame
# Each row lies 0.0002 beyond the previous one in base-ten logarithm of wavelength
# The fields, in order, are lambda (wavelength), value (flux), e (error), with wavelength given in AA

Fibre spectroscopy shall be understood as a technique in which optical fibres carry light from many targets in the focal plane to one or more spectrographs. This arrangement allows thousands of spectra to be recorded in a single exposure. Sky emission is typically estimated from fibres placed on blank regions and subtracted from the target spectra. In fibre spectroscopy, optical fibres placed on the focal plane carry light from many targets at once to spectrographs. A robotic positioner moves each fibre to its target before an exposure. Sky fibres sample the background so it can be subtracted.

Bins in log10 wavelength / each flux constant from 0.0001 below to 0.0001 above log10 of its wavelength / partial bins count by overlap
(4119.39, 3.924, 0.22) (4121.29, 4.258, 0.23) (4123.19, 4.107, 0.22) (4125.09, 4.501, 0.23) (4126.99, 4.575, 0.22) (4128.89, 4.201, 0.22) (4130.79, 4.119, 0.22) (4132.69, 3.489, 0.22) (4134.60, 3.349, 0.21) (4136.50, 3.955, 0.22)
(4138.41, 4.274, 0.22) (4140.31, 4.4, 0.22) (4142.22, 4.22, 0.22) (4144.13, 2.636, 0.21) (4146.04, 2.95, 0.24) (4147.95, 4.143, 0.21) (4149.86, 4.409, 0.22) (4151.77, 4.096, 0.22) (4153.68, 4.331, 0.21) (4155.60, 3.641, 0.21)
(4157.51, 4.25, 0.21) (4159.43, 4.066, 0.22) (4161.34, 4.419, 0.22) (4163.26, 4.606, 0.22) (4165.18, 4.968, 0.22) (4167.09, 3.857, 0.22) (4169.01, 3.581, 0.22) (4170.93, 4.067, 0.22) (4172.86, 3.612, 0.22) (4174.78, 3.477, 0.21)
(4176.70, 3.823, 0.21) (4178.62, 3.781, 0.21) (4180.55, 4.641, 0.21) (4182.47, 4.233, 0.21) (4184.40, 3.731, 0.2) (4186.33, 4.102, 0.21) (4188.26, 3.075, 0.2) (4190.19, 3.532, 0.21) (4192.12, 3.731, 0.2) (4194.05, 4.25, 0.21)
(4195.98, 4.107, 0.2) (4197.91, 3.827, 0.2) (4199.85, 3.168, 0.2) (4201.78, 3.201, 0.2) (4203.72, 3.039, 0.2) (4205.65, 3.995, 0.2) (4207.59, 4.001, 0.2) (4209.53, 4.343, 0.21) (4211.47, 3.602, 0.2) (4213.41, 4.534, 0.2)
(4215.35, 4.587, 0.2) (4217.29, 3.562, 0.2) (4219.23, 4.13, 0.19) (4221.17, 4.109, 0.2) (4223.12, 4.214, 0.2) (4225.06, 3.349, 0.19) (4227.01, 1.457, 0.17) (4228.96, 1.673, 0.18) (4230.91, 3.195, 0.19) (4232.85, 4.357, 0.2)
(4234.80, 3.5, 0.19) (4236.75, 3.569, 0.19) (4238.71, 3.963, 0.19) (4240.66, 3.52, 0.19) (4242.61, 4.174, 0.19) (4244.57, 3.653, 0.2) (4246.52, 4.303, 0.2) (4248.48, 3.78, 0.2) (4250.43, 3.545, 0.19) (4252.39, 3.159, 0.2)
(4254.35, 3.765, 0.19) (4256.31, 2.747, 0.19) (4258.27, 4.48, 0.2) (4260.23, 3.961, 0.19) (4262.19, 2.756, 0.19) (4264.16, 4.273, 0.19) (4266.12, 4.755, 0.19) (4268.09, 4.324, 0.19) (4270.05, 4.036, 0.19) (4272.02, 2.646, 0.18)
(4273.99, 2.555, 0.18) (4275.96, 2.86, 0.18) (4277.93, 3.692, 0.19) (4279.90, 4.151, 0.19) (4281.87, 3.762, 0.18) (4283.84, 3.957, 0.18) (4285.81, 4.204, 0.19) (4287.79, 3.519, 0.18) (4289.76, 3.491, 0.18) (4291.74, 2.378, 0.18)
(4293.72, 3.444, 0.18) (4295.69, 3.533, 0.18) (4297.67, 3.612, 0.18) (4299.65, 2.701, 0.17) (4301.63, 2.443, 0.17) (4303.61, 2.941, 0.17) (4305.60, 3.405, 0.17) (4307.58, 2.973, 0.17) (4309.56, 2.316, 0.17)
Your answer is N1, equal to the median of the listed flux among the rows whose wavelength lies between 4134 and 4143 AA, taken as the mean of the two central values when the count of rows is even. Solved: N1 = 4.2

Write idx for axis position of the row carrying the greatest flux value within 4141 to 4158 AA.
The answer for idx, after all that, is 4149.86 AA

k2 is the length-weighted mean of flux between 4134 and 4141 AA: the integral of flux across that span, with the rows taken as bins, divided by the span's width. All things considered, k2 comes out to 4.0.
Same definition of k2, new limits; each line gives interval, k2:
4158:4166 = 4.5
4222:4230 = 2.7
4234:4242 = 3.7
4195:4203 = 3.6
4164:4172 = 4.1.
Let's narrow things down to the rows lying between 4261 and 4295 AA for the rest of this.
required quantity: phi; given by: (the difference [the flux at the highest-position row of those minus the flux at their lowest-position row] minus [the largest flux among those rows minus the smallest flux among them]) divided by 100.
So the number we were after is -0.017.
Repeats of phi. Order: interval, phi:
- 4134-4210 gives -0.013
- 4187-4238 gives -0.026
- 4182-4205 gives -0.024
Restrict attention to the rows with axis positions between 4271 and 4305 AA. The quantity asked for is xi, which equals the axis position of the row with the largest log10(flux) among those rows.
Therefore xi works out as 4285.81 AA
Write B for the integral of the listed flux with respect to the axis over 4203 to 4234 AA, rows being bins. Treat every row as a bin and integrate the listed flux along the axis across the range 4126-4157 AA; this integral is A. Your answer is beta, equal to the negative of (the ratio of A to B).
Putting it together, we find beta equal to -1.08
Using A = 122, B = 113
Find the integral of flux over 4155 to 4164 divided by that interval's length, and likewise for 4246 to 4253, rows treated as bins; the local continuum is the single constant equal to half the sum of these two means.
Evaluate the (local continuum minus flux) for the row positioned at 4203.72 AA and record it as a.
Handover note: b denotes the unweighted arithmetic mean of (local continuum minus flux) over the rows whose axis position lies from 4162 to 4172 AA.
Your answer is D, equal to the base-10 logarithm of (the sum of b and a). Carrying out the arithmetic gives -0.2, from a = 0.9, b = -0.3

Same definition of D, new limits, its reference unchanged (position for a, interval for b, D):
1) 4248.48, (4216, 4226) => -0.6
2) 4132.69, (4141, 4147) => 0.1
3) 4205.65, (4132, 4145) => -0.9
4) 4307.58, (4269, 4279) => 0.2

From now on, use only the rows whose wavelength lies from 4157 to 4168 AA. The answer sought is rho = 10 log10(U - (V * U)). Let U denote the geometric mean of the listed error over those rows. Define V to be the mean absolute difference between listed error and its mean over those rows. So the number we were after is -6.62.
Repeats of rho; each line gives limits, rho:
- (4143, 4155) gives -6.65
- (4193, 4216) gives -6.97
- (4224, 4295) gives -7.28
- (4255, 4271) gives -7.19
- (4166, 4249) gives -7.01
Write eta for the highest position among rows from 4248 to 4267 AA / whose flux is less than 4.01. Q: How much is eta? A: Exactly 4262.19 AA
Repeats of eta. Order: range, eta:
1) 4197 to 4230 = 4228.96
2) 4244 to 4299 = 4297.67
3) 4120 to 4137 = 4136.50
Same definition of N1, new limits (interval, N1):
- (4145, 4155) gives 4.1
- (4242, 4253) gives 3.7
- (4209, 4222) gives 4.1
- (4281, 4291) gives 3.8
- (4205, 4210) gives 4.0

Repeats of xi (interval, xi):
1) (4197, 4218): 4215.35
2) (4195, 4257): 4215.35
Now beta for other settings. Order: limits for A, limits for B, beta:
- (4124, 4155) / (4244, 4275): -1.08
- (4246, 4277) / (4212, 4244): -0.97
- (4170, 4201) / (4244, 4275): -1.04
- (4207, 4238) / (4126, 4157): -0.92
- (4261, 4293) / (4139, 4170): -0.92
